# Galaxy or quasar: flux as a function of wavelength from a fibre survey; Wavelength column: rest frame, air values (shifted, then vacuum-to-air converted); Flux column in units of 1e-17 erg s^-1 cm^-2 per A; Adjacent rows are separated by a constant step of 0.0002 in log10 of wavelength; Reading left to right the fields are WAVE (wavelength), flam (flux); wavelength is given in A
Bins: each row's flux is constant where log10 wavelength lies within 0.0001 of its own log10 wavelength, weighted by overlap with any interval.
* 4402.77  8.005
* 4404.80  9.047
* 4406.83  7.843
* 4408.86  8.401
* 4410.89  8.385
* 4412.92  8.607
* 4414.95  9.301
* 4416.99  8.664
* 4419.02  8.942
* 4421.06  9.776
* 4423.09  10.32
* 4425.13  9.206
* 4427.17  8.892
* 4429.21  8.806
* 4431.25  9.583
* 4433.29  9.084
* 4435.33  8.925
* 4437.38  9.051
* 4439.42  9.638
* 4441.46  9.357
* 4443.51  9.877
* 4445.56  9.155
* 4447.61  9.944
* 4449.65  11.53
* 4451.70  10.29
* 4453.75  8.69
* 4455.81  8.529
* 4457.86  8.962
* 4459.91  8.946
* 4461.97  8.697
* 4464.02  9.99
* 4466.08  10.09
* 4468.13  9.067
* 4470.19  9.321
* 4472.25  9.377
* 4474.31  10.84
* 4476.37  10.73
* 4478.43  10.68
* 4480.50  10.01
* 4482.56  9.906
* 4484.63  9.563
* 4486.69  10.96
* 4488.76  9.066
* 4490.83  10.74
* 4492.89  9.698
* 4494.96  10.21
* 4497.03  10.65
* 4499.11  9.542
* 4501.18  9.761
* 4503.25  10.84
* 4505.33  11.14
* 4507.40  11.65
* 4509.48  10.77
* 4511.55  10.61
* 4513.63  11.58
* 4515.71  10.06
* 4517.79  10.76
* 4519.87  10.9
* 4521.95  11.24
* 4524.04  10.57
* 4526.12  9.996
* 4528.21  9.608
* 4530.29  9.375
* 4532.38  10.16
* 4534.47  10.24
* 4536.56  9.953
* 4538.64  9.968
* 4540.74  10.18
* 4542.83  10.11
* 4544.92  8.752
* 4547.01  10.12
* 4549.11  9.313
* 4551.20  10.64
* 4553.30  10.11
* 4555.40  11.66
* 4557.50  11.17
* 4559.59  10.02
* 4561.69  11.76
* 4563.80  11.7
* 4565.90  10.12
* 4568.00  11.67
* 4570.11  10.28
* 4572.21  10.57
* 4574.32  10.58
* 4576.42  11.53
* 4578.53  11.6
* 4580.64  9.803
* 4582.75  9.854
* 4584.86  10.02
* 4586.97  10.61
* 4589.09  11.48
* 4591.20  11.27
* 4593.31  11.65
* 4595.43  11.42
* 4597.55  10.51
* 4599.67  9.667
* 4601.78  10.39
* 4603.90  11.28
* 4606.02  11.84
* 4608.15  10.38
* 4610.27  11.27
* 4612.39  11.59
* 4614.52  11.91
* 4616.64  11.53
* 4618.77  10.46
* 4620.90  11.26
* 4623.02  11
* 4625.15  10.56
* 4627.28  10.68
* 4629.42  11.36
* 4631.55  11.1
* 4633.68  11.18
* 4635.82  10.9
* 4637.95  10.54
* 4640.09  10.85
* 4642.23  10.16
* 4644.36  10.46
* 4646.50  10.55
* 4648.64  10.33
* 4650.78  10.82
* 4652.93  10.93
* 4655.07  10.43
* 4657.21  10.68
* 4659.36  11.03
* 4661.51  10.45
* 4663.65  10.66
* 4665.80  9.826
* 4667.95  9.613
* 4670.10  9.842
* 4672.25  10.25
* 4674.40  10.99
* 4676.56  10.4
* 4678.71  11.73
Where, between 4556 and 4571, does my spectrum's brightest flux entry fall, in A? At 4561.69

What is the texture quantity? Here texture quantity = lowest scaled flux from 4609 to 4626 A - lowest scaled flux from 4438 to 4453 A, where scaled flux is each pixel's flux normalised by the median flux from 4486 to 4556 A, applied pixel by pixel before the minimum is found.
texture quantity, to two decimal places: 0.13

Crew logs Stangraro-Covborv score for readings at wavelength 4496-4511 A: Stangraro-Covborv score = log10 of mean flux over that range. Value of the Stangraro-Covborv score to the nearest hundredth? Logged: 1.03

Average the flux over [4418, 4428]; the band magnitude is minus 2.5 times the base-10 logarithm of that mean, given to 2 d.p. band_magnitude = -2.44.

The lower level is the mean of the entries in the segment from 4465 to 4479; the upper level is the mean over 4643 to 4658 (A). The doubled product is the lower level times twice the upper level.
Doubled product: 212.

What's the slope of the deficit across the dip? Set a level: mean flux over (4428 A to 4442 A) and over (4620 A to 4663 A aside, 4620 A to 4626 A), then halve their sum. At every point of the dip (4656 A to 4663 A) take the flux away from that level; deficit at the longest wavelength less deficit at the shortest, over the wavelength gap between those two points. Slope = 0.05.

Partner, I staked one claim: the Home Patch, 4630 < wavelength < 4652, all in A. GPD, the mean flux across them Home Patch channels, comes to 10.7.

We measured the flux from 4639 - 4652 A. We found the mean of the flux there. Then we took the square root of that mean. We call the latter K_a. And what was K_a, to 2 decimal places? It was 3.24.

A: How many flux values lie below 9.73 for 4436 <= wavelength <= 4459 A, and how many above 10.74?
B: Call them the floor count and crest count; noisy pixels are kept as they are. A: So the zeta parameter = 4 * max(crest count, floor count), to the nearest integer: 28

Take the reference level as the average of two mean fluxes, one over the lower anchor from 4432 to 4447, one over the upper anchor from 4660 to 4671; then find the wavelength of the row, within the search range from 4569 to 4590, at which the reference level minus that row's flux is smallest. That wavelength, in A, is 4578.53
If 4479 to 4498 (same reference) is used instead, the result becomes 4486.69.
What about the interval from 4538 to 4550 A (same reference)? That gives 4540.74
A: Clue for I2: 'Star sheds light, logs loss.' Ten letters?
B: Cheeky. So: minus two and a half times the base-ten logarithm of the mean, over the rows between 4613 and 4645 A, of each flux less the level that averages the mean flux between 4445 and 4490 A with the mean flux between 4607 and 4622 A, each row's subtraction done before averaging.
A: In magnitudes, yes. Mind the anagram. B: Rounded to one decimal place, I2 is 0.8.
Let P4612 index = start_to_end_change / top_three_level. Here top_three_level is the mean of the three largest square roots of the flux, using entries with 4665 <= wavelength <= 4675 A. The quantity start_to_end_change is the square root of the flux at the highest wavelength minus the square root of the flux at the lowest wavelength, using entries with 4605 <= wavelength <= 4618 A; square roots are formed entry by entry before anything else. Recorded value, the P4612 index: -0.014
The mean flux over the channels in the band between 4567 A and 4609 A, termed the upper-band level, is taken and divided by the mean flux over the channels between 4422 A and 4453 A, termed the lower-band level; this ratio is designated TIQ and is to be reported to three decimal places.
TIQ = 1.130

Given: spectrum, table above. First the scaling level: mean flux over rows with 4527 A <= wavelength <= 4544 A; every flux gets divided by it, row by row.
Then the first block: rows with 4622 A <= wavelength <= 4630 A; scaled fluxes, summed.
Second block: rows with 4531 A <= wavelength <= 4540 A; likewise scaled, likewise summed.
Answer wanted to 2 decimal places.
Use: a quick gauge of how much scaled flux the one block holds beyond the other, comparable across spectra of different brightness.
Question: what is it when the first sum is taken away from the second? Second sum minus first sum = -0.33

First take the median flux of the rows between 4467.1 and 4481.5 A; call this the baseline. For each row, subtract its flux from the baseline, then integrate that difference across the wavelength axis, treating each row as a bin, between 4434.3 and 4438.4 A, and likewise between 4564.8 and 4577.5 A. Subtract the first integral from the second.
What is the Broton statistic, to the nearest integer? -14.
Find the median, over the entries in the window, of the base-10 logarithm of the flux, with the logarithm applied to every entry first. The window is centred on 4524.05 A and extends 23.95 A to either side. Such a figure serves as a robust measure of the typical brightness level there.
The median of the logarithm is 1.01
